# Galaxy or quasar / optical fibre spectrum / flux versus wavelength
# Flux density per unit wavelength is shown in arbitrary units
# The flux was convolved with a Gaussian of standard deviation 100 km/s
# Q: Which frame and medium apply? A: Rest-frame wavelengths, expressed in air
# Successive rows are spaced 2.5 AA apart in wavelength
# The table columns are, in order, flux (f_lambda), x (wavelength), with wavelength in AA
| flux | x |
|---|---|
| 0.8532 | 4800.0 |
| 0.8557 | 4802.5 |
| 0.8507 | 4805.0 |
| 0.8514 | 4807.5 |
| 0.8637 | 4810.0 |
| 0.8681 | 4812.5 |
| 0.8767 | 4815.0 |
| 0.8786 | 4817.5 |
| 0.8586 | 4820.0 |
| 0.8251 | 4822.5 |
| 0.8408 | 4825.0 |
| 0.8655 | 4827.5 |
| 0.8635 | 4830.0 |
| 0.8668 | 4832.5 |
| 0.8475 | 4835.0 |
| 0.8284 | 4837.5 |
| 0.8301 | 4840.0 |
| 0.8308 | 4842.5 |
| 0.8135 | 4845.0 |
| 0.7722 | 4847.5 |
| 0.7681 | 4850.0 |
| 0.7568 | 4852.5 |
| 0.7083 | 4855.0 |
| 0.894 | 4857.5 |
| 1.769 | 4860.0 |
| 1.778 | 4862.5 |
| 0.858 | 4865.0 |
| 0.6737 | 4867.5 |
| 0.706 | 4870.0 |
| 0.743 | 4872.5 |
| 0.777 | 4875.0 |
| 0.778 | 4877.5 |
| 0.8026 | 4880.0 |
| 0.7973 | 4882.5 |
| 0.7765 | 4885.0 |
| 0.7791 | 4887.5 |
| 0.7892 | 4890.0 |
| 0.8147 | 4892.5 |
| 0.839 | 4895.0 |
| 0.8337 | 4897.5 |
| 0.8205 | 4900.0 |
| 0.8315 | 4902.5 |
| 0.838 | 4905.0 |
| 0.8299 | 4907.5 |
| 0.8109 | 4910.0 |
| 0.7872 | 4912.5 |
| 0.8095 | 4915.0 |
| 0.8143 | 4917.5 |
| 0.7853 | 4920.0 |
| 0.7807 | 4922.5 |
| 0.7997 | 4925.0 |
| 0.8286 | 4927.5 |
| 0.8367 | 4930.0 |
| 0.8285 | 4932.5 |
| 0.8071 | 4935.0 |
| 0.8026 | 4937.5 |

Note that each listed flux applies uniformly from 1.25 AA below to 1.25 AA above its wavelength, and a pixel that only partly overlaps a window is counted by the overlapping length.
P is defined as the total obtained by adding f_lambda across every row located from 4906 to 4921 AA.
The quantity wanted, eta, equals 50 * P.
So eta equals 242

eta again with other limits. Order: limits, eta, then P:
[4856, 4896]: 729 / 14.6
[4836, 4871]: 649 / 13.0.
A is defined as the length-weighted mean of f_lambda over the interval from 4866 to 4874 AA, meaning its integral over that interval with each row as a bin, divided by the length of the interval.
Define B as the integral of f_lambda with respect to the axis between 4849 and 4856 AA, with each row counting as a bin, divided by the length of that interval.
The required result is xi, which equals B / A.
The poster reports 1.04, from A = 0.71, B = 0.74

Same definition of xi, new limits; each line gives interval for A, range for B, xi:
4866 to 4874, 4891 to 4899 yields 1.16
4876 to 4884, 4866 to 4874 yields 0.90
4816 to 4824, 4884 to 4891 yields 0.91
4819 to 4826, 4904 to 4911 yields 0.98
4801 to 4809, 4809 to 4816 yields 1.02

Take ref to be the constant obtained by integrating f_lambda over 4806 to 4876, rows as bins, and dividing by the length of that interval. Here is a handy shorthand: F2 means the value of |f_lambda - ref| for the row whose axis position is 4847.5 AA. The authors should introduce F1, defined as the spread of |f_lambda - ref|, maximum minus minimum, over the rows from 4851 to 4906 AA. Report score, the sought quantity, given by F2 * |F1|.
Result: 0.101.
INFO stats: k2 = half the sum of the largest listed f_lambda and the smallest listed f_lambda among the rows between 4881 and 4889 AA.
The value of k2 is 0.79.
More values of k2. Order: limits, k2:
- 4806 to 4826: 0.85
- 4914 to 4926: 0.80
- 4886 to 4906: 0.81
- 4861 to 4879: 1.23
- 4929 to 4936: 0.82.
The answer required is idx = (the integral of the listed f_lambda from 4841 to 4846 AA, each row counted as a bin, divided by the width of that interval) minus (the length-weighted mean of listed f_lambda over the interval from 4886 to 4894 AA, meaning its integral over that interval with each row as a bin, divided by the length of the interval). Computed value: 0.03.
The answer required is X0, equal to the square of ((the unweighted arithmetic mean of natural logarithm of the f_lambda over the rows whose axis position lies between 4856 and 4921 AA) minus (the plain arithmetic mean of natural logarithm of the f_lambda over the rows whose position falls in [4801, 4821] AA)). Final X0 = 0.0003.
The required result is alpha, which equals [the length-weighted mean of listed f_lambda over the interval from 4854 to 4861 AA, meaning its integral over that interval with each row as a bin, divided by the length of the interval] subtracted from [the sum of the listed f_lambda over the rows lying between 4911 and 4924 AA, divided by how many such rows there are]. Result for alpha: -0.320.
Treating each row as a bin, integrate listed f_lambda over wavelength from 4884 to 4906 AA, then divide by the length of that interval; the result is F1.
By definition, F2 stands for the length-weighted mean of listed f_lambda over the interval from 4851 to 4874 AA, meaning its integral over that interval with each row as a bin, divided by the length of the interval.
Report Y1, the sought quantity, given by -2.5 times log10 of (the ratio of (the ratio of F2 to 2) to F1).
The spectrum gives 0.55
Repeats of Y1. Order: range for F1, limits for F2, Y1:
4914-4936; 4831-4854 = 0.75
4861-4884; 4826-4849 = 0.82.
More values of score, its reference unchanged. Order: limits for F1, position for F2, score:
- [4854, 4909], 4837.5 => 0.051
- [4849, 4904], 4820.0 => 0.025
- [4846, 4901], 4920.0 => 0.089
